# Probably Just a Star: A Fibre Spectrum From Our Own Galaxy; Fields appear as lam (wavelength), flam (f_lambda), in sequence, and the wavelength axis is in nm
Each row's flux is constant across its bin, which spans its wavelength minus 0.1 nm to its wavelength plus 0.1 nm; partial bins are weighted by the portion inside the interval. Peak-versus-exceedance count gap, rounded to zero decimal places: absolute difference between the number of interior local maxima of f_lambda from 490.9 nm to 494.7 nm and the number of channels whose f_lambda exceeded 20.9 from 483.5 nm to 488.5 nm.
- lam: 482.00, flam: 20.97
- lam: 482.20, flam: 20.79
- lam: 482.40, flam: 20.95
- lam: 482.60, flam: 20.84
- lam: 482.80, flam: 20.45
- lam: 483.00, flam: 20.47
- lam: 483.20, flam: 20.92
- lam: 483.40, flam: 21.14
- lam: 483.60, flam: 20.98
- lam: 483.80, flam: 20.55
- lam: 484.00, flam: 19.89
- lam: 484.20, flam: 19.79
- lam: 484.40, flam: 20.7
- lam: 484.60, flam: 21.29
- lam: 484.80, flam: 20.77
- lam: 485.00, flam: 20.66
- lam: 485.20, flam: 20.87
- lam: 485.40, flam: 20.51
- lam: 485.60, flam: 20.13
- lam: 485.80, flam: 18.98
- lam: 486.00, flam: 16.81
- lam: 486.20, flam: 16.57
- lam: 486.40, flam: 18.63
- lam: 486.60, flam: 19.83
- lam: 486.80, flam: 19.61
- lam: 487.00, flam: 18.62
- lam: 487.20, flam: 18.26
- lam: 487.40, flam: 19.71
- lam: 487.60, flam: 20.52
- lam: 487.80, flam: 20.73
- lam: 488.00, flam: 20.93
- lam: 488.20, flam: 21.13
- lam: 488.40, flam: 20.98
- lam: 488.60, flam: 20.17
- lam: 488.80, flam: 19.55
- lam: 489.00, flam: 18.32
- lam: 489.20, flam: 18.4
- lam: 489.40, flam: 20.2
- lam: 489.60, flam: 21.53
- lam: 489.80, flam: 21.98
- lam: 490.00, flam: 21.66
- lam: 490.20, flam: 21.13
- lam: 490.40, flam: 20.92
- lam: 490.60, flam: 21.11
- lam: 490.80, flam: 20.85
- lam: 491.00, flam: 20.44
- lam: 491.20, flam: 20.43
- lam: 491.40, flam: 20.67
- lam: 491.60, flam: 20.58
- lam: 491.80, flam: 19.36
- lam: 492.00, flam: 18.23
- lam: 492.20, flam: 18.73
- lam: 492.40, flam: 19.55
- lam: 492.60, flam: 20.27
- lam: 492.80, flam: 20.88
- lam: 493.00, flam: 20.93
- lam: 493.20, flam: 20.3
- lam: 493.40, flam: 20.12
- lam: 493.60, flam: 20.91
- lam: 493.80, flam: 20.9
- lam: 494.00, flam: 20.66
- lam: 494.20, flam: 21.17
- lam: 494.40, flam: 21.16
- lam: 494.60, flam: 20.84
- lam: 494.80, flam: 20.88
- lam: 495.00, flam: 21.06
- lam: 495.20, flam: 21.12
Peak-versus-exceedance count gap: 1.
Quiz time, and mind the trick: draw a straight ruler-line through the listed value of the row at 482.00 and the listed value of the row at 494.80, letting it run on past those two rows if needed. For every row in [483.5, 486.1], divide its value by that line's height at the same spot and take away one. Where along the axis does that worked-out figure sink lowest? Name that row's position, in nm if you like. 486.00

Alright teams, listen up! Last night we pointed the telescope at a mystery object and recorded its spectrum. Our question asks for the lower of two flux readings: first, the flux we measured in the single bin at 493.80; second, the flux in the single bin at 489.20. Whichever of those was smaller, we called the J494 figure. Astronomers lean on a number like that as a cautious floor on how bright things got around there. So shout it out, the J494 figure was 18.4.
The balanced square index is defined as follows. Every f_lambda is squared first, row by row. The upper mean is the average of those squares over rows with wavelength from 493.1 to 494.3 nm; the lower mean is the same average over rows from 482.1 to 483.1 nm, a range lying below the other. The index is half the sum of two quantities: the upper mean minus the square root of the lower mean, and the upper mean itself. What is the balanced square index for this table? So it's 417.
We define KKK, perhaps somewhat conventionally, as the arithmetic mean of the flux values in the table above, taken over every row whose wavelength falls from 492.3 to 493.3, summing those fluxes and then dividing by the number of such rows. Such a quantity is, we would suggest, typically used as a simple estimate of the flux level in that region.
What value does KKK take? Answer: 20.4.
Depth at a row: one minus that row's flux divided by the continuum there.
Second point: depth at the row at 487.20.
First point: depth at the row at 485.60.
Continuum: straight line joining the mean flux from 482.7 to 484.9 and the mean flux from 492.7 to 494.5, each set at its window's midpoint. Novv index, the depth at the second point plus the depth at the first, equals 0.14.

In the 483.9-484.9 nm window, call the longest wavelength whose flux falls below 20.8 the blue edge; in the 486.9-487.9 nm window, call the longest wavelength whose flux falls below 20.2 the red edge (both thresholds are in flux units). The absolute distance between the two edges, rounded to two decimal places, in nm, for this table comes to 2.60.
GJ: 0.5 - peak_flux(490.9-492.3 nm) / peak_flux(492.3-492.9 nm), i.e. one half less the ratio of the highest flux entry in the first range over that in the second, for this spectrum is -0.490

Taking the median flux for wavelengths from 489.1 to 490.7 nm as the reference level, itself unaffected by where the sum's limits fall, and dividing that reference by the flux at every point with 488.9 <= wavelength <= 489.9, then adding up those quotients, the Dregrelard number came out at 5.29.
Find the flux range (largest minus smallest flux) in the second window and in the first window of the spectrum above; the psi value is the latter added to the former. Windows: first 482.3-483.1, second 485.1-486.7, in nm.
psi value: 4.8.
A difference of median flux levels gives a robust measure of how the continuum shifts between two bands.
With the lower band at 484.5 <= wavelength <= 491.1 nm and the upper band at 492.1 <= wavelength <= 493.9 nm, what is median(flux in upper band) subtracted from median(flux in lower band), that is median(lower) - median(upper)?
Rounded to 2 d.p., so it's 0.21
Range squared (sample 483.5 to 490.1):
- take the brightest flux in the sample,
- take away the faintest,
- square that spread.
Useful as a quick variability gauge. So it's 29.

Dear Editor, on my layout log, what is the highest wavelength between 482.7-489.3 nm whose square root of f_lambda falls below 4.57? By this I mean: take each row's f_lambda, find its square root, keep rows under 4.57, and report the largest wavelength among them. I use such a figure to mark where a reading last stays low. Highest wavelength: 489.20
